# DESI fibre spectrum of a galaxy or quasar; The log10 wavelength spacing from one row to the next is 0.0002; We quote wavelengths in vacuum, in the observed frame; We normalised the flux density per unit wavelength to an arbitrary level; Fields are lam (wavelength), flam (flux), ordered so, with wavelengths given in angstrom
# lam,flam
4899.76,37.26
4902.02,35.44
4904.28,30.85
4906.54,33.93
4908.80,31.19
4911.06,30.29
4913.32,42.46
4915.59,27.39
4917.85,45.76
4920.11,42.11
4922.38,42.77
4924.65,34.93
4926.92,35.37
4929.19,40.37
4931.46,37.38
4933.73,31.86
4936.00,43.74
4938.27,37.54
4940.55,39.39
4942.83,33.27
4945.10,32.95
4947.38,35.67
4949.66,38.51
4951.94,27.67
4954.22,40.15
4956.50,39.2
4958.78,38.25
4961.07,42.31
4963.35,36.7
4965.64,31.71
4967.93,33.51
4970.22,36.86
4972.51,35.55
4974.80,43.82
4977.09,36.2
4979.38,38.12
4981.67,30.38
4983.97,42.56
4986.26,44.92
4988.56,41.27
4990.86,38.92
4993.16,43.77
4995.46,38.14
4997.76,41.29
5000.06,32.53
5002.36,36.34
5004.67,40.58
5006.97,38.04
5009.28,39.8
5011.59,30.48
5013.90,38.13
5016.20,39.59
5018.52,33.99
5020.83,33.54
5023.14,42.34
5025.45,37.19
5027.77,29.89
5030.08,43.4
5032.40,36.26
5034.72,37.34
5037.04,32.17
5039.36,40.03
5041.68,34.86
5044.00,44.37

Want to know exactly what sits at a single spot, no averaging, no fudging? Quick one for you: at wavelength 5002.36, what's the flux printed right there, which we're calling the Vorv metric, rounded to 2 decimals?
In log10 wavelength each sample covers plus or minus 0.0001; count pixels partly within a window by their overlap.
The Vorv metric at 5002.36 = 36.34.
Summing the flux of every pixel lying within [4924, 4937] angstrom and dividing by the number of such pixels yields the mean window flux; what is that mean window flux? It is 37.3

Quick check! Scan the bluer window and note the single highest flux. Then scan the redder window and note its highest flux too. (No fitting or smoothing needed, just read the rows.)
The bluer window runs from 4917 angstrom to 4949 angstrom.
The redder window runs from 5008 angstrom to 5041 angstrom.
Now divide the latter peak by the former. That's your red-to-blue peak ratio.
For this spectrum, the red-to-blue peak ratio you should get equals 0.948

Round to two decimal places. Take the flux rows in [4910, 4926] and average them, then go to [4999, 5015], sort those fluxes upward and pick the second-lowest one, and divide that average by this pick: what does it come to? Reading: 1.17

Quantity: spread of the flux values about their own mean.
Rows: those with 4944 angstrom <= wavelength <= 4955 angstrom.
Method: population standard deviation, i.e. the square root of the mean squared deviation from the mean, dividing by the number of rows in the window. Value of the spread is 4.4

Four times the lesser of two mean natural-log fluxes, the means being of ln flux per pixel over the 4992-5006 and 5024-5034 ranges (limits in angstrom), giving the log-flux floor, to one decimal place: 14.4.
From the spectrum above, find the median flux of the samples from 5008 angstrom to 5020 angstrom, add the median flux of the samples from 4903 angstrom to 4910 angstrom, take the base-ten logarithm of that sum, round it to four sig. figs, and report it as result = 1.841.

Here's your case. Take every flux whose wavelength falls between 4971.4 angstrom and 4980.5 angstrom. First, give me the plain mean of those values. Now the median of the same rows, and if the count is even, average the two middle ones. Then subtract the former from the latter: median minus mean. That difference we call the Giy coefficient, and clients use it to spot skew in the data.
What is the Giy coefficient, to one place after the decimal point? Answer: -1.3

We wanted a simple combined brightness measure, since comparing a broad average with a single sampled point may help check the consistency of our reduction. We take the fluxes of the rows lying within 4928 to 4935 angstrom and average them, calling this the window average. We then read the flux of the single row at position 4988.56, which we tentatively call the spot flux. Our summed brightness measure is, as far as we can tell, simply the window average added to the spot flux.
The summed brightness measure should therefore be 78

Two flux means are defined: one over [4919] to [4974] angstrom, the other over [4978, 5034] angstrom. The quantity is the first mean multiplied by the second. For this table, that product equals 1405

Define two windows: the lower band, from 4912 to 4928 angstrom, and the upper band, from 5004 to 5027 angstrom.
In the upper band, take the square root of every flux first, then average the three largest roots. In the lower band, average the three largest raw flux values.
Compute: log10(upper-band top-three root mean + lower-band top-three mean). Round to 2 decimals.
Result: 1.70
